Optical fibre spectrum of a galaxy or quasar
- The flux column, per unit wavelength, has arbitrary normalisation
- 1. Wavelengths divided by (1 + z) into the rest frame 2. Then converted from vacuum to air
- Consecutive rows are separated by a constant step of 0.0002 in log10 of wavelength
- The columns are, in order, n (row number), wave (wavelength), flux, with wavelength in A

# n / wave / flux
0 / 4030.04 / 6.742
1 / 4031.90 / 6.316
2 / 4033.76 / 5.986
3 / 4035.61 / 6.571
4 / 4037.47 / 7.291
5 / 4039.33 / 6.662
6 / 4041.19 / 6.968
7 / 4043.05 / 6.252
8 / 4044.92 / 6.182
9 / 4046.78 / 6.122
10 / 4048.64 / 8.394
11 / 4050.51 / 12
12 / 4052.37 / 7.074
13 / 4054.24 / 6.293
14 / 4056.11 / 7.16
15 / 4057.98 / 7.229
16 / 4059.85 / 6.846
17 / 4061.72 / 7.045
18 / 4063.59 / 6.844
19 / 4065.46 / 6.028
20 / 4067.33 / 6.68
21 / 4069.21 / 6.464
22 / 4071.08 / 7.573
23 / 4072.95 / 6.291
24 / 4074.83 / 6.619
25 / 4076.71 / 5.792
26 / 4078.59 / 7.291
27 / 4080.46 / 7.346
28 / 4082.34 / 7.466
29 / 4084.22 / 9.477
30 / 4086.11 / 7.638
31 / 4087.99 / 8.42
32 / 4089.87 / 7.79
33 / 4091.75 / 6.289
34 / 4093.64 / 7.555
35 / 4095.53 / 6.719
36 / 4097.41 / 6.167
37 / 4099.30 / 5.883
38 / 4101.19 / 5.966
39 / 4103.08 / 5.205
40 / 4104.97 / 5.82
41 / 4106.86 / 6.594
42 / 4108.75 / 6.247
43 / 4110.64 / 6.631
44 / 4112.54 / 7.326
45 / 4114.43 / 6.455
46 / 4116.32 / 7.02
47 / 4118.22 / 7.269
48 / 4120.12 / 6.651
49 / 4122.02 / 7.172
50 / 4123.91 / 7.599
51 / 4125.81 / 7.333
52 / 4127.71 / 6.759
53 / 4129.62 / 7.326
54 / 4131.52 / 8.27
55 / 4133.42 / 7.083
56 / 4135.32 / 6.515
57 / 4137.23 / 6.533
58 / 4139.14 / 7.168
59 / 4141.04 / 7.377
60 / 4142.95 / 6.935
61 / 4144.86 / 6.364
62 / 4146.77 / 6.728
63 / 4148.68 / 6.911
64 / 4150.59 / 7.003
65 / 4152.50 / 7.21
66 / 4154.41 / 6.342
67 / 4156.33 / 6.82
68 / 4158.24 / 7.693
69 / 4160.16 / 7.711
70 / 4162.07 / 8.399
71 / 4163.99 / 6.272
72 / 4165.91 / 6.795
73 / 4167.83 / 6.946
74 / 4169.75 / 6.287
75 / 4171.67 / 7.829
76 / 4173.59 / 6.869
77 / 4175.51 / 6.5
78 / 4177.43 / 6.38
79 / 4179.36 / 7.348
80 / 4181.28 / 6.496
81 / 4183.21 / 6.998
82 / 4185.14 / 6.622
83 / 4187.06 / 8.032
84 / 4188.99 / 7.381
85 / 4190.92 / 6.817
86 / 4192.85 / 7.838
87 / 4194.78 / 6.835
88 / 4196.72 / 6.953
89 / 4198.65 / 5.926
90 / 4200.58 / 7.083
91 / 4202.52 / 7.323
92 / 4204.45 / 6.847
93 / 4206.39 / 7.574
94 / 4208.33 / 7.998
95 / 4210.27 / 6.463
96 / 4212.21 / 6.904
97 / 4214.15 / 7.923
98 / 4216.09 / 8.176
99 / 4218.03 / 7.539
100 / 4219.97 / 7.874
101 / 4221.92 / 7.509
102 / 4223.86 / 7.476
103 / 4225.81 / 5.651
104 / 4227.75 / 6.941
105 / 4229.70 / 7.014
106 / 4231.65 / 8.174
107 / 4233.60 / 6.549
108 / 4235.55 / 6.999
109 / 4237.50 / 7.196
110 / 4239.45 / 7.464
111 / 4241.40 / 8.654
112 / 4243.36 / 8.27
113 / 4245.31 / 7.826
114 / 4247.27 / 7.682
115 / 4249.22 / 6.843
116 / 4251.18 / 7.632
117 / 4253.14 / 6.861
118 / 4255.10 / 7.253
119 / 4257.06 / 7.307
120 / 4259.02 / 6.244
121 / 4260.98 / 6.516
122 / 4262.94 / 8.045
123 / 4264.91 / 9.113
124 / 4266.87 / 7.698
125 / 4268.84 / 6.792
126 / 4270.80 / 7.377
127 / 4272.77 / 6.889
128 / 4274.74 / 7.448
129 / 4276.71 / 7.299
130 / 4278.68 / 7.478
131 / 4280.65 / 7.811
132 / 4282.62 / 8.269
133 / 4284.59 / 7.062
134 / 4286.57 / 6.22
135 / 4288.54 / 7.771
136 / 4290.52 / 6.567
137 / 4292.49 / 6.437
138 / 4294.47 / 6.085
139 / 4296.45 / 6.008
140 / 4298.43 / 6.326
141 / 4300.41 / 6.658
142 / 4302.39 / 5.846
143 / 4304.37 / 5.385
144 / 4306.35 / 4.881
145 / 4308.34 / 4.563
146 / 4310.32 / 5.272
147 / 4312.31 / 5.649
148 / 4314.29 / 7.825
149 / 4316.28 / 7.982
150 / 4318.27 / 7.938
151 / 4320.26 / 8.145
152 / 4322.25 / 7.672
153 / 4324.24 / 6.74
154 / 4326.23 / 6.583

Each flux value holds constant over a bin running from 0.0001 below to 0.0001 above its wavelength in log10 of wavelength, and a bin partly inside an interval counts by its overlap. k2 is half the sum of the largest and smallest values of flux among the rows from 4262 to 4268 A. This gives 8.4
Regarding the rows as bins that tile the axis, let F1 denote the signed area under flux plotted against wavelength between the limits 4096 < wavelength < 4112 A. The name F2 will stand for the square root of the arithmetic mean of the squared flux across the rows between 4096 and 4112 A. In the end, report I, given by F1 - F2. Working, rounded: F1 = 98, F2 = 6.1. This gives 92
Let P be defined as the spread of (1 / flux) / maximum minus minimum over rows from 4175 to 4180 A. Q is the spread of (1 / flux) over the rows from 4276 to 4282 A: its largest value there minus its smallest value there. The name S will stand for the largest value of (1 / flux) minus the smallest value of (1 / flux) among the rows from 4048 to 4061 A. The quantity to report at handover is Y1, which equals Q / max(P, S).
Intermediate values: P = 0.021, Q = 0.01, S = 0.076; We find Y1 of 0.1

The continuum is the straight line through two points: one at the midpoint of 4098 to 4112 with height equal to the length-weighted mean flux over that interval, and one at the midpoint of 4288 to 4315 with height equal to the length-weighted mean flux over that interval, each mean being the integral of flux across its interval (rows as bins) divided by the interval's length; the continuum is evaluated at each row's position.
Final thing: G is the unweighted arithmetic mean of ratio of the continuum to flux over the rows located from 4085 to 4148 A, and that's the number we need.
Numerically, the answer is 0.89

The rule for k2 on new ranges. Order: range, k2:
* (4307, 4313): 5.1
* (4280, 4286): 7.7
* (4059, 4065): 6.9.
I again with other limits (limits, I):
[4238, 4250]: 86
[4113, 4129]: 106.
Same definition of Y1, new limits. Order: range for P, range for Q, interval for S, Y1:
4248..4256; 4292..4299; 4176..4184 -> 0.5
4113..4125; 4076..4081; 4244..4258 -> 1.6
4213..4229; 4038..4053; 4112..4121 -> 1.5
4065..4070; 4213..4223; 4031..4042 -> 0.4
